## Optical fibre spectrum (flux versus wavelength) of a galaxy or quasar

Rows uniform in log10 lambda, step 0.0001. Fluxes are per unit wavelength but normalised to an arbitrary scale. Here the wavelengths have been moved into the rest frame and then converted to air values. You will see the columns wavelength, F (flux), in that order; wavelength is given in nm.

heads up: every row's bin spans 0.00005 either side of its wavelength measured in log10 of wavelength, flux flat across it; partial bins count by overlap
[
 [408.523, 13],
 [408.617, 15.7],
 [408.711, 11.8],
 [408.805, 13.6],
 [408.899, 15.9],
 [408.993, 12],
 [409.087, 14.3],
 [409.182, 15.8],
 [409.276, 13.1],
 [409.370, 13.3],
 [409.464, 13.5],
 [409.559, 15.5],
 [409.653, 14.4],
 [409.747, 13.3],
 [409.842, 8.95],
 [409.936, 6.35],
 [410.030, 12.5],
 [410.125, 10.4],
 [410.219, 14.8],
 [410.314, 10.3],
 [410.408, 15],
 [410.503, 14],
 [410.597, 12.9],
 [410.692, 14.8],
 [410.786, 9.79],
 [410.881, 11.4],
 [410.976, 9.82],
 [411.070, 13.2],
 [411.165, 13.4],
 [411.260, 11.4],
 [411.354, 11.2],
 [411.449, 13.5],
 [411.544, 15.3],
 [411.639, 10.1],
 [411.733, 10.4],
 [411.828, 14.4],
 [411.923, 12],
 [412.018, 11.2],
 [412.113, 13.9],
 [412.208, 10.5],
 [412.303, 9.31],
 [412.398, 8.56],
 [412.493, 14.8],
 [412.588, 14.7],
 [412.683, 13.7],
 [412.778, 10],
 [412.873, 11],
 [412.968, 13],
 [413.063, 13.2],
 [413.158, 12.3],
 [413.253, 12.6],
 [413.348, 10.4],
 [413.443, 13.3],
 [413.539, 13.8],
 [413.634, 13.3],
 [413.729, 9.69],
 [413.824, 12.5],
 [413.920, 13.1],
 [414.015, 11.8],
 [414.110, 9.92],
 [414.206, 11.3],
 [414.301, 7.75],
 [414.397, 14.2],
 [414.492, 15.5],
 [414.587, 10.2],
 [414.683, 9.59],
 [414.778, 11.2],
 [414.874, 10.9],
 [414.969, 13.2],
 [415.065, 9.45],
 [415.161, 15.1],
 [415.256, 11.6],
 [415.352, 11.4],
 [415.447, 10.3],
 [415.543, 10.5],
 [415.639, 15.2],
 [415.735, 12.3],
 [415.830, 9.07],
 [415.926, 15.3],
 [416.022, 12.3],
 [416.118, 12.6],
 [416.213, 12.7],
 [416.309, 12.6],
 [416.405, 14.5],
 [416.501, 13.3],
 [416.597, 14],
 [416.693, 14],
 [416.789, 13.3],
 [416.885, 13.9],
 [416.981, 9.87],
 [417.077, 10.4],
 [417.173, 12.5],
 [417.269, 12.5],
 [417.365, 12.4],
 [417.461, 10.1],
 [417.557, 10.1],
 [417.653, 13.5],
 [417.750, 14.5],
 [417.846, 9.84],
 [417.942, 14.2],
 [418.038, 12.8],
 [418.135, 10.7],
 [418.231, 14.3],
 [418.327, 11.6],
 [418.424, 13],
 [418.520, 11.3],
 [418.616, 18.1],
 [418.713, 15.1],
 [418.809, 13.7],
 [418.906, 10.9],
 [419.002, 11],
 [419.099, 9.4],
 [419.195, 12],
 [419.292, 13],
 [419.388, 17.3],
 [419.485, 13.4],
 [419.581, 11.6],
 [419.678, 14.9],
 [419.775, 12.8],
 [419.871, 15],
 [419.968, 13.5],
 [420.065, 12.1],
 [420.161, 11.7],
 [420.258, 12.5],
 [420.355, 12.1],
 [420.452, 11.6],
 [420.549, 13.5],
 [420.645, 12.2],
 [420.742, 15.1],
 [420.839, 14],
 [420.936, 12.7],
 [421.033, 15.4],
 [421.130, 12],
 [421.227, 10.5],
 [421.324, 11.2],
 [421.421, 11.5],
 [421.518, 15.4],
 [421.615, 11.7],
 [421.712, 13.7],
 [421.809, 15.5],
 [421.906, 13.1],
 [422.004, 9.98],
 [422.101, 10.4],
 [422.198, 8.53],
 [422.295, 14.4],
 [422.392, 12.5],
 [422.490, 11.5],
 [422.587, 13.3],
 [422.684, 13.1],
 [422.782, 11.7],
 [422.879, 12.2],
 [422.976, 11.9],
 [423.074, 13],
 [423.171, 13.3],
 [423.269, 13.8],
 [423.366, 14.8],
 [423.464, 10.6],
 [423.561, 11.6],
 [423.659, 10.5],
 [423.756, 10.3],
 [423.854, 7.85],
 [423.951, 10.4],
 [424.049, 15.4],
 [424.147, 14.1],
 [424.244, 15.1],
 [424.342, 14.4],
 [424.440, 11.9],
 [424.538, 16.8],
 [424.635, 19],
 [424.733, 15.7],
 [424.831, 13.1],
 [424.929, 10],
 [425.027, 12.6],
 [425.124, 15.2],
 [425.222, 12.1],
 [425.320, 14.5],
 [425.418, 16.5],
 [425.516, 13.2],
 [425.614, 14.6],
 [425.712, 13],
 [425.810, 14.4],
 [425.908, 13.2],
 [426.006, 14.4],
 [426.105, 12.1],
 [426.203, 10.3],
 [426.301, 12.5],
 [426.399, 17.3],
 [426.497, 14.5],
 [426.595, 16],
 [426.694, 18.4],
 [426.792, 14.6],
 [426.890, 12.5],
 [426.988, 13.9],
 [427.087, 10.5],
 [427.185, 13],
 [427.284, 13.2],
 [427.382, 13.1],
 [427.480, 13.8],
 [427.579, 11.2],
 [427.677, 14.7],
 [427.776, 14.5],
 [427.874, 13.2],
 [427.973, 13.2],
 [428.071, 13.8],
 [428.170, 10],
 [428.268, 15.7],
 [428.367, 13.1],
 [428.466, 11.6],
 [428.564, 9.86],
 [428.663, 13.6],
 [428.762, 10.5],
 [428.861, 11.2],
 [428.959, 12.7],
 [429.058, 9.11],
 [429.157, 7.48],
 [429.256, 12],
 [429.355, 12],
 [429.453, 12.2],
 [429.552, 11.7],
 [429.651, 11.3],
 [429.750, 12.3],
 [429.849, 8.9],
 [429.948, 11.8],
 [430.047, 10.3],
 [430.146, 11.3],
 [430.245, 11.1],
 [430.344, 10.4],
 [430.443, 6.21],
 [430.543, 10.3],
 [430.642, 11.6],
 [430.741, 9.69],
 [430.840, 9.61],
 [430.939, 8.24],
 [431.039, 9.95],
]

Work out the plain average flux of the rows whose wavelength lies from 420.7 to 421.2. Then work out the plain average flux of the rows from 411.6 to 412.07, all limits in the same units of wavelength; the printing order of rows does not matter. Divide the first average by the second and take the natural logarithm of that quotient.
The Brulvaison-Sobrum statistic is 0.2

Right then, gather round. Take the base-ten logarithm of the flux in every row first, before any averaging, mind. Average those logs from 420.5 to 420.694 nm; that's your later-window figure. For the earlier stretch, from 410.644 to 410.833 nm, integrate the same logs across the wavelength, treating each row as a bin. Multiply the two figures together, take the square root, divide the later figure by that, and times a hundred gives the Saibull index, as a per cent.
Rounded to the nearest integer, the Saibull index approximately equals 233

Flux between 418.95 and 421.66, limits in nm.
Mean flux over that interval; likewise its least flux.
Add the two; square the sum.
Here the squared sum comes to 494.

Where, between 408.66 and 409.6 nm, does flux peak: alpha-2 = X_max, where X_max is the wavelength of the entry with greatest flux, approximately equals 408.899 nm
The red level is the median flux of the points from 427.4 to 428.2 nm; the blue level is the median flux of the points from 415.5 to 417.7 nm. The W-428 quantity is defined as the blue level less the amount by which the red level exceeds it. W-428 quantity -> 11.7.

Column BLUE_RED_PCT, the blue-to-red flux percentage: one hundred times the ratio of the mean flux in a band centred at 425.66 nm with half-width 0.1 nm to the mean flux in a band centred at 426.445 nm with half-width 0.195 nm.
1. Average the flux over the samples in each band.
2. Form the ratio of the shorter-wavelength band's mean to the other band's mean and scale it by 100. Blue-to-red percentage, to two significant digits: 92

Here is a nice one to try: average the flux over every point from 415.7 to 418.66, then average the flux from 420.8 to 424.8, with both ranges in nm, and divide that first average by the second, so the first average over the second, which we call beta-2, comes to 0.99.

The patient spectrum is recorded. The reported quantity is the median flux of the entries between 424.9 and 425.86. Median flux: 13.8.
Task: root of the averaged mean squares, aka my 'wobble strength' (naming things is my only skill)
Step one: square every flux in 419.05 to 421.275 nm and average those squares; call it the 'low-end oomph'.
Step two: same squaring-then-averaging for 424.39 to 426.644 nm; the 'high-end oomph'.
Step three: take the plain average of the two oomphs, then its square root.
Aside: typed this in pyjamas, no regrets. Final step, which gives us 13.7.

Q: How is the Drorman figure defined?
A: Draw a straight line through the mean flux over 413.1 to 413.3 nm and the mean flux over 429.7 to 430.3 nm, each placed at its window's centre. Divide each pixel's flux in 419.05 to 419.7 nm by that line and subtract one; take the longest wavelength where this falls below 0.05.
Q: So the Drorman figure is 419.581 nm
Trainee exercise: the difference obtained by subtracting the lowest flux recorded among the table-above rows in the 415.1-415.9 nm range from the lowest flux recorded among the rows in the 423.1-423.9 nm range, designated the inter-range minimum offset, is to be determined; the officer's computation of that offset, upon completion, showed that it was -1.2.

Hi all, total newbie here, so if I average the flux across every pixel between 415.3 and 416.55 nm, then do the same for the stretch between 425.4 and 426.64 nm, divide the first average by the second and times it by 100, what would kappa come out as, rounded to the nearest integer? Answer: 89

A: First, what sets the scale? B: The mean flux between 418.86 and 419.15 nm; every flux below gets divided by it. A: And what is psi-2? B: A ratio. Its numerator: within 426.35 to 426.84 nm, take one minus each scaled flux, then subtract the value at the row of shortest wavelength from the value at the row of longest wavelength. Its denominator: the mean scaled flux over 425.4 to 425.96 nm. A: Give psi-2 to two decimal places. 0.19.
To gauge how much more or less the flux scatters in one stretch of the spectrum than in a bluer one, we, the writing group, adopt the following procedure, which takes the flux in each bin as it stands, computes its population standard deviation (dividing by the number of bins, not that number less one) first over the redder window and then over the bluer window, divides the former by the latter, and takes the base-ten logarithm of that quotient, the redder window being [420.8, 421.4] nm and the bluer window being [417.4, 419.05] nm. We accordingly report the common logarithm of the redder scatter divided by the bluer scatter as -0.12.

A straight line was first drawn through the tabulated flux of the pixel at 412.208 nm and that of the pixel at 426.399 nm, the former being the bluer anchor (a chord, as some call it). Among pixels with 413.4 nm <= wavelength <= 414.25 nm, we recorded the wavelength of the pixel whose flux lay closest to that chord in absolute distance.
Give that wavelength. 414.206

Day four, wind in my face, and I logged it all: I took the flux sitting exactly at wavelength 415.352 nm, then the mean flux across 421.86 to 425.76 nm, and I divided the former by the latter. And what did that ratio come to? 0.88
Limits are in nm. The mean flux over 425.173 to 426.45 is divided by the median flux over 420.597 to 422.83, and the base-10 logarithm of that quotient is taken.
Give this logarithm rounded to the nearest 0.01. 0.04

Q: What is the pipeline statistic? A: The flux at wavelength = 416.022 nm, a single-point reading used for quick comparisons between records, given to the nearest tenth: 12.3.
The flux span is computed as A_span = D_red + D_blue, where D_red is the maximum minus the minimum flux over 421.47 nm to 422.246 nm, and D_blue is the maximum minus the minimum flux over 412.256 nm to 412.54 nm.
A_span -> 13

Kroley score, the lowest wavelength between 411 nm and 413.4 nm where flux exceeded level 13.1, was 411.070 nm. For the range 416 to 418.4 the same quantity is 416.405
